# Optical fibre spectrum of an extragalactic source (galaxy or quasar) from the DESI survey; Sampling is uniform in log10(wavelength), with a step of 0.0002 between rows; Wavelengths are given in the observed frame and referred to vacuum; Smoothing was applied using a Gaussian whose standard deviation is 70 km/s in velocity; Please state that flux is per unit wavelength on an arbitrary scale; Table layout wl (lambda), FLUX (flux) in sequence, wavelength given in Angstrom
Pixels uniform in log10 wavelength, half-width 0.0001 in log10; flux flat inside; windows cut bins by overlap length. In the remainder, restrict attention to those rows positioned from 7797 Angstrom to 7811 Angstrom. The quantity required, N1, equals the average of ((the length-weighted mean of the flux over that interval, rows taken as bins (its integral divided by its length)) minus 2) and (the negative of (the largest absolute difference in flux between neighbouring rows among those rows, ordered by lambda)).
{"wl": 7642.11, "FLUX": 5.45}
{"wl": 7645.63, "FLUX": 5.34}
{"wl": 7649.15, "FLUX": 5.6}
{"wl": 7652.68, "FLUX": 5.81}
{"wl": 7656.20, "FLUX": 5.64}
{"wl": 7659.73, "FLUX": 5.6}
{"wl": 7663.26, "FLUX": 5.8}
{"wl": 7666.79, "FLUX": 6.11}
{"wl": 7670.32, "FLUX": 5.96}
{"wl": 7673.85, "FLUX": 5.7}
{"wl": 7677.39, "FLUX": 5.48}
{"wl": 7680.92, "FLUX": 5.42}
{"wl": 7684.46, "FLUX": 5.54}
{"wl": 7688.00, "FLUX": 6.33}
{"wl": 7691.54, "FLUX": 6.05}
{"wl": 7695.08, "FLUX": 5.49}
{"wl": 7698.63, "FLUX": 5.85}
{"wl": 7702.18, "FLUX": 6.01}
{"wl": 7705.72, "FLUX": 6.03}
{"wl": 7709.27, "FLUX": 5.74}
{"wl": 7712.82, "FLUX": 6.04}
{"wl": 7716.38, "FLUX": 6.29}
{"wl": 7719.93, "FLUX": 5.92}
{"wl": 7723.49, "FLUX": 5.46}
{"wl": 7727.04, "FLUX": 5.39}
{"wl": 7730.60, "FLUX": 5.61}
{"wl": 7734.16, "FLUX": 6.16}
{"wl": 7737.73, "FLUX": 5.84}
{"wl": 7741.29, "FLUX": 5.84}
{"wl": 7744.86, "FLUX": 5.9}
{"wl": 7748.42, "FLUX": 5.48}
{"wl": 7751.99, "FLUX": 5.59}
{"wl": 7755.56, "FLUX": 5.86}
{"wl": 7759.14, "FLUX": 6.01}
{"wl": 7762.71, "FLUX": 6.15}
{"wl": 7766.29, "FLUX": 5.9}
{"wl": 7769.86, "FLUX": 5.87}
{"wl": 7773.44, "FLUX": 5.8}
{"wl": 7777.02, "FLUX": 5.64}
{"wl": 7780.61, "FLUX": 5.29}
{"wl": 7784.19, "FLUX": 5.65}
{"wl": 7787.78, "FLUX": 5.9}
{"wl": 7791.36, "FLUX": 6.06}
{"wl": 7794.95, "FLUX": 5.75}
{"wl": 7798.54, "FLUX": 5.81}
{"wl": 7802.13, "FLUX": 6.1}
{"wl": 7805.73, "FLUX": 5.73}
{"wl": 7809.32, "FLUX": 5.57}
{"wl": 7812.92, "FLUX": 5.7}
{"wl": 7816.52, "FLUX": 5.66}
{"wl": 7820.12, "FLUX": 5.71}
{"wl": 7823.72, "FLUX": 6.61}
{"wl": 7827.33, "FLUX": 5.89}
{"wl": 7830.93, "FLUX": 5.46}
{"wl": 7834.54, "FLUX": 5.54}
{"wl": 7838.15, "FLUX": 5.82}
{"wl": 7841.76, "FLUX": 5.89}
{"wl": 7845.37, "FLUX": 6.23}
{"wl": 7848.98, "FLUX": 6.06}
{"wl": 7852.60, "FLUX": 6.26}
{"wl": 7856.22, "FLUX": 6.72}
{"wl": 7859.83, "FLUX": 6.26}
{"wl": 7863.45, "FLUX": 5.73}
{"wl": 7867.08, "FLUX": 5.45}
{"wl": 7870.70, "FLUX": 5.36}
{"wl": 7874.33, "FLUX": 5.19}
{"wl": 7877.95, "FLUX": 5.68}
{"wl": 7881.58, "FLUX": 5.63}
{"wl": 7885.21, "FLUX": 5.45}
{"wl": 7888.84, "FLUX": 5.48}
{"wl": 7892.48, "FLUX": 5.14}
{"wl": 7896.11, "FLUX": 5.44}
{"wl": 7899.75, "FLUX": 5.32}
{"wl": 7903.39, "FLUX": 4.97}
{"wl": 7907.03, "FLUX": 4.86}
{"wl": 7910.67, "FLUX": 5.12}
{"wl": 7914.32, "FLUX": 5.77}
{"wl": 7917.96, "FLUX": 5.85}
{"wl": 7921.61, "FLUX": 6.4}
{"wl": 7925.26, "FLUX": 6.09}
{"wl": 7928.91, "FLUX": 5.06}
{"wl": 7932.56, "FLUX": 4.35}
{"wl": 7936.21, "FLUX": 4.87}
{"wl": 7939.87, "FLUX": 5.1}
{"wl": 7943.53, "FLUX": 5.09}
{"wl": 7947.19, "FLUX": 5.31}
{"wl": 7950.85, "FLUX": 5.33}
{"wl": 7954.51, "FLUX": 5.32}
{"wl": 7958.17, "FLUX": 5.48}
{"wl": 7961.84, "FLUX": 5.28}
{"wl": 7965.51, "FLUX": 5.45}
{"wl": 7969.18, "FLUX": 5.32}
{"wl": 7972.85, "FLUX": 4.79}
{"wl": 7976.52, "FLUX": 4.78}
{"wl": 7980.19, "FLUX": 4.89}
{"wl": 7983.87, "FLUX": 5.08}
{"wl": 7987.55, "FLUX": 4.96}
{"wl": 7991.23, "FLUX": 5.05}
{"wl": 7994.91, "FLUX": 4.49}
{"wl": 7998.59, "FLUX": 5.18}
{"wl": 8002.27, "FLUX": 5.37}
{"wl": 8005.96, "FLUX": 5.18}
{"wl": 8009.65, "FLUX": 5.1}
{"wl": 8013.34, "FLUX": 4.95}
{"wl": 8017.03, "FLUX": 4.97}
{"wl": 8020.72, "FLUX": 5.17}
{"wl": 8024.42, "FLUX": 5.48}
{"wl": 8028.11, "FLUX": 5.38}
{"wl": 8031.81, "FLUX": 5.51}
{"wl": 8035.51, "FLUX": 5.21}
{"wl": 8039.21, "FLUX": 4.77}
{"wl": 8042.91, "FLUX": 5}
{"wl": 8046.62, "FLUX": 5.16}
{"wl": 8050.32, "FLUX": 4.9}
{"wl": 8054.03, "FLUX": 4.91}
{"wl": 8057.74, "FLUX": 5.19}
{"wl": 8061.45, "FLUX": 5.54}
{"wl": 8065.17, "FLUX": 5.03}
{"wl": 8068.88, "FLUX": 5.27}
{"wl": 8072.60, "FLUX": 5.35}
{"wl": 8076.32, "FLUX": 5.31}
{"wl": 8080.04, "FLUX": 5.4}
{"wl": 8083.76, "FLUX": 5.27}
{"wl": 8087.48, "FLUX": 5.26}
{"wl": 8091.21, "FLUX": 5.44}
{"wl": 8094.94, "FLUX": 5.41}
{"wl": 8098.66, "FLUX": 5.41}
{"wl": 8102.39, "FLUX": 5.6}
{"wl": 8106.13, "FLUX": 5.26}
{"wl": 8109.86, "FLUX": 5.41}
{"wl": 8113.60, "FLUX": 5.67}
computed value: 1.72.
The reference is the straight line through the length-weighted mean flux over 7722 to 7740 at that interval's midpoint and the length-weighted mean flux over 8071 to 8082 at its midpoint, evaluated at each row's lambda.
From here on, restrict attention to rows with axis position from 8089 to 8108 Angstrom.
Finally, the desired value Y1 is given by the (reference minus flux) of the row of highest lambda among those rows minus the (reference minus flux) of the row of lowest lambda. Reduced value 0.2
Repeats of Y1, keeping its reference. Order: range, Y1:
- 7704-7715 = 0.0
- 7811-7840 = -0.1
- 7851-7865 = 0.5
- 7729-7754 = 0.0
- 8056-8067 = 0.2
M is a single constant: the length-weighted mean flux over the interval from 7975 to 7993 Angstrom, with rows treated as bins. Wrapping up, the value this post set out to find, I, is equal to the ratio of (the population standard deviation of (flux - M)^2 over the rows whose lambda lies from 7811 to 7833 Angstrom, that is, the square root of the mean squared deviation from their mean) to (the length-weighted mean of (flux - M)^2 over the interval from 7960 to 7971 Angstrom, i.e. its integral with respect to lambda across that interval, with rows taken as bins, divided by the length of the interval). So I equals 5.16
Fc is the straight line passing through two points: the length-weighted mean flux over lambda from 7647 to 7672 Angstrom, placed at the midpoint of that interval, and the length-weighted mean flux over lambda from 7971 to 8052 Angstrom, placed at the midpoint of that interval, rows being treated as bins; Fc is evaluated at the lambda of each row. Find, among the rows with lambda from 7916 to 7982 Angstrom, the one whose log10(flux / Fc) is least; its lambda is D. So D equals 7932.56 Angstrom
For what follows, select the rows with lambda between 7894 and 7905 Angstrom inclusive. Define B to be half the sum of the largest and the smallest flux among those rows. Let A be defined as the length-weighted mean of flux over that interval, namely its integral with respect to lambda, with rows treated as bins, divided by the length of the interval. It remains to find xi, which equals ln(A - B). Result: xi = -3.19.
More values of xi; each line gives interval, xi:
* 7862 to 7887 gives -3.36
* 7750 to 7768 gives -3.70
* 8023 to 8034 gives -5.29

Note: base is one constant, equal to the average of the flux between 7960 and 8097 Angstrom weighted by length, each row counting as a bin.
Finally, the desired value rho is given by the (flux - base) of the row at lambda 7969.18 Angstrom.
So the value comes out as 0.16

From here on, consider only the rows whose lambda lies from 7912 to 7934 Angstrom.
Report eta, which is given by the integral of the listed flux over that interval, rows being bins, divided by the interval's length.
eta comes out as 5.60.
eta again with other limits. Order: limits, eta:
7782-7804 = 5.87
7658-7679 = 5.78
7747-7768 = 5.84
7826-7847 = 5.80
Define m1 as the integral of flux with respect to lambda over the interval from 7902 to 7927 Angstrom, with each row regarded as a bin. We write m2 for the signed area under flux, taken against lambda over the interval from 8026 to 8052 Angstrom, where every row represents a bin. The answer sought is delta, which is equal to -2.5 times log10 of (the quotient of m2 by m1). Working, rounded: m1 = 140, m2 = 134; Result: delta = 0.048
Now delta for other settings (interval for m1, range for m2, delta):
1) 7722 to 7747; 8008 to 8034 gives 0.060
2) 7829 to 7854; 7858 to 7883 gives 0.051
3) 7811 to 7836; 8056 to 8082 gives 0.055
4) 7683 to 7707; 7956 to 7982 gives 0.062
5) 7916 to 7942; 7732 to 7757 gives -0.039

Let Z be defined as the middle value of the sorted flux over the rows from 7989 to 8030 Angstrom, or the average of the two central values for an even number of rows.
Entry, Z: 5.17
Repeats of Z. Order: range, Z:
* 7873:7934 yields 5.44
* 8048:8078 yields 5.23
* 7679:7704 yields 5.85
